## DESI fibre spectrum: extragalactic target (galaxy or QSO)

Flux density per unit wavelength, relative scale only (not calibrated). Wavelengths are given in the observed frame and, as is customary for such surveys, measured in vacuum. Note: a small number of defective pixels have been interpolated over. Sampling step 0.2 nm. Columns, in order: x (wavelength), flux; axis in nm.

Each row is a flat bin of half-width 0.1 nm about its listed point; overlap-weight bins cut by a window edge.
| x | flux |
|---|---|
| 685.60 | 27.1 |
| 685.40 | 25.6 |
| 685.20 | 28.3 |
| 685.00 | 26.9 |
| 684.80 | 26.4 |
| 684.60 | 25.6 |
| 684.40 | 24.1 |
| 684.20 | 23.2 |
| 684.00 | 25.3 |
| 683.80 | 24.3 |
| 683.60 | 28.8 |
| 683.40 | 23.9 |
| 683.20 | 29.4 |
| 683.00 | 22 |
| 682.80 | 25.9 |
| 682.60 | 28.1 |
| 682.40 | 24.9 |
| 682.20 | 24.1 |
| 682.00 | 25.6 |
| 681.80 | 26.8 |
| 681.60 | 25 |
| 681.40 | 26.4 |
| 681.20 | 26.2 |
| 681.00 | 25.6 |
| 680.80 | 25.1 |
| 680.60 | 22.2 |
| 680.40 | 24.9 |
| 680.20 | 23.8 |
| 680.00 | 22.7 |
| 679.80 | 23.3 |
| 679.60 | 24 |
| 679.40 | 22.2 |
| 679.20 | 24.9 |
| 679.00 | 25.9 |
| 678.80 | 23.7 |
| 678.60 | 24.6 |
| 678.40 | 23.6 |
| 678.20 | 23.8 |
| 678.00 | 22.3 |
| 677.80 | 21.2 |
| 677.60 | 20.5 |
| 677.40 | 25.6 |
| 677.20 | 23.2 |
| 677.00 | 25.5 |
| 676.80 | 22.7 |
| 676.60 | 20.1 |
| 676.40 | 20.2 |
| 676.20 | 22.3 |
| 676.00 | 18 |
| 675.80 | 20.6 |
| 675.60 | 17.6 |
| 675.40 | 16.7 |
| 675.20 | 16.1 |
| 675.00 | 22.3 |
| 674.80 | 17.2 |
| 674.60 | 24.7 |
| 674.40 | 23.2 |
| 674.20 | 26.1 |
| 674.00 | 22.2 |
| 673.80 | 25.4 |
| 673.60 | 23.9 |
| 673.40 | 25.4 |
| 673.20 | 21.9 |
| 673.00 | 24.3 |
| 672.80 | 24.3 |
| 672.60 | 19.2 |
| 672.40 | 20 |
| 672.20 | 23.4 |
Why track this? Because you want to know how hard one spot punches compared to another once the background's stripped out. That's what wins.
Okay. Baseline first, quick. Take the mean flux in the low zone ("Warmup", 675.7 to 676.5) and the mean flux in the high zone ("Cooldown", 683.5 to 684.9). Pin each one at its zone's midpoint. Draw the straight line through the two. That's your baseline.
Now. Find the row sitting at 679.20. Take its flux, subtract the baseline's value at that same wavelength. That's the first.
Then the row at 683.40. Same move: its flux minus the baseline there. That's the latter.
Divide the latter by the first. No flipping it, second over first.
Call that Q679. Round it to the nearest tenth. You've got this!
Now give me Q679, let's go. -0.4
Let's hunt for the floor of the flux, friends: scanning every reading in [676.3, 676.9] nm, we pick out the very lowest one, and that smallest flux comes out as 20.1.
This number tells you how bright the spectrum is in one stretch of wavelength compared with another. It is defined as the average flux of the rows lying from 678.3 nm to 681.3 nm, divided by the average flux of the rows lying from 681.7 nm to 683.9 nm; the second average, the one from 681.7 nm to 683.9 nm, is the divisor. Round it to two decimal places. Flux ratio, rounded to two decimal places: 0.94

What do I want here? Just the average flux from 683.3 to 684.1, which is 25.6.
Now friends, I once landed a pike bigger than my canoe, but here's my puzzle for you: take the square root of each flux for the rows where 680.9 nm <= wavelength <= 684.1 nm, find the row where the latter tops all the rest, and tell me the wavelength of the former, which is 683.20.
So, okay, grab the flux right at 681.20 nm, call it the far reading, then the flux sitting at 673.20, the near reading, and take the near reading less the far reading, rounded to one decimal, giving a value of -4.3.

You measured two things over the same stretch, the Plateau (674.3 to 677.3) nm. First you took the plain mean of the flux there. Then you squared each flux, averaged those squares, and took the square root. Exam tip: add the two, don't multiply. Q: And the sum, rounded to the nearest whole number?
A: 42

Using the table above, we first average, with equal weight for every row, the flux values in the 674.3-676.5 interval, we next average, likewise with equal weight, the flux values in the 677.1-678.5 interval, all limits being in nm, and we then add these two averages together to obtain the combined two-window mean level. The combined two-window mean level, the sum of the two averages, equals 43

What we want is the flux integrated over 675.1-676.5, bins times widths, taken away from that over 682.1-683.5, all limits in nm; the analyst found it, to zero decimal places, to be 9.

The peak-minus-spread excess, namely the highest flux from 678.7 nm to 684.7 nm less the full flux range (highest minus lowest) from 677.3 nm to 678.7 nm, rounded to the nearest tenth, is 24.3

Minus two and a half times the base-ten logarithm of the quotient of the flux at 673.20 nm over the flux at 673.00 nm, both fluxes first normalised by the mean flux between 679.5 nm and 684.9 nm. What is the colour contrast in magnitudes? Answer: 0.11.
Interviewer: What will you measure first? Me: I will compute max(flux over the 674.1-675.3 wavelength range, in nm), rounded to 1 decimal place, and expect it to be 26.1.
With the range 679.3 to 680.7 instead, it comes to 24.9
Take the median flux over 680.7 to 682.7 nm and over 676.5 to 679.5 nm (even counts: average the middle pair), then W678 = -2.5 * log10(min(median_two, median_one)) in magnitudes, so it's -3.43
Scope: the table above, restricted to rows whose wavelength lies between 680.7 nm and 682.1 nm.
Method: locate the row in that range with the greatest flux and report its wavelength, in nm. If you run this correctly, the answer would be 681.80 nm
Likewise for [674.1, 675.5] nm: 674.20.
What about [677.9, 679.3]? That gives 679.00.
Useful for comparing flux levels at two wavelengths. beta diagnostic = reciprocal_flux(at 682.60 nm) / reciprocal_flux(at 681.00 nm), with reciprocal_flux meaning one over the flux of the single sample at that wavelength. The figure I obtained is 0.91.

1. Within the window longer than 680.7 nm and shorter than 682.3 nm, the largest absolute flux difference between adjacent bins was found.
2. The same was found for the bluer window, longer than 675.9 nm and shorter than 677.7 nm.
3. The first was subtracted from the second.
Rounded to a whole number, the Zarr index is 3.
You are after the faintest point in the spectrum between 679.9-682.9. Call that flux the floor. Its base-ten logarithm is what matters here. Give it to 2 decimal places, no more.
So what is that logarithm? 1.35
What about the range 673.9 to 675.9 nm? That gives 1.21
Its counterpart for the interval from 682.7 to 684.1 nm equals 1.34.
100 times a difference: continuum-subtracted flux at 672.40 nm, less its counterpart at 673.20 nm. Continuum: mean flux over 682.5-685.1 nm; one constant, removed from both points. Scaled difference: -190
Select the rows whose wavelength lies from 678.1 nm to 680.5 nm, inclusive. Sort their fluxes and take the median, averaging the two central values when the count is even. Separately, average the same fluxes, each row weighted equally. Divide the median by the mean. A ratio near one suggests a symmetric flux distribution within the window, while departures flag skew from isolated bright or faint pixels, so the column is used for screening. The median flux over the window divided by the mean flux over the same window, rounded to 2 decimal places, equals 0.99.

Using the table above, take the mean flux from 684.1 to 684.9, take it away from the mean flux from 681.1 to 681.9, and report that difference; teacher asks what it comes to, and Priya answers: 1.3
